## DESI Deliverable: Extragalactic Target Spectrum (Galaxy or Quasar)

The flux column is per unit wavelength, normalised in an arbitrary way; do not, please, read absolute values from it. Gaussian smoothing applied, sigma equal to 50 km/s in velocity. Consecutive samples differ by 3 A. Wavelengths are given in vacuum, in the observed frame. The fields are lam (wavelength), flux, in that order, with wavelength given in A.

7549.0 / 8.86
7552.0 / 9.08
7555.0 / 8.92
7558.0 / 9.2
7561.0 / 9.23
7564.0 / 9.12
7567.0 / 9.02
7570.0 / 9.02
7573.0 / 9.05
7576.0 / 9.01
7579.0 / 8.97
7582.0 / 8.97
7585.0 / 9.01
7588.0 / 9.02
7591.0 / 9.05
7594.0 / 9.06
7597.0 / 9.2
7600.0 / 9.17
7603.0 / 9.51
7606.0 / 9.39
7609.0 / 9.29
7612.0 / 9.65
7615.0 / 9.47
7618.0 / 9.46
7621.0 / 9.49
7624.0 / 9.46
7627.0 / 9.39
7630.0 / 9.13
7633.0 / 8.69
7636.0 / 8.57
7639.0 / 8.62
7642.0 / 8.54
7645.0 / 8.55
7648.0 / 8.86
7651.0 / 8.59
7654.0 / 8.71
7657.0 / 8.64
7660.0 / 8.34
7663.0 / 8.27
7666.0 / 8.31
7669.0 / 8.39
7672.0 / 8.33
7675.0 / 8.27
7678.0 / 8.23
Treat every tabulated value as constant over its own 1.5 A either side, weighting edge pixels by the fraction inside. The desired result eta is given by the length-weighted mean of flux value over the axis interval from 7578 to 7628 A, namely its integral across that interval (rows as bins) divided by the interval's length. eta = 9.27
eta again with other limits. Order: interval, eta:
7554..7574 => 9.08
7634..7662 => 8.60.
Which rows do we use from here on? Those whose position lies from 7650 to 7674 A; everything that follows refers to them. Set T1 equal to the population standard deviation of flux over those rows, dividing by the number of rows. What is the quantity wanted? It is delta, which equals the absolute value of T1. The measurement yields 0.16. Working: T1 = 0.16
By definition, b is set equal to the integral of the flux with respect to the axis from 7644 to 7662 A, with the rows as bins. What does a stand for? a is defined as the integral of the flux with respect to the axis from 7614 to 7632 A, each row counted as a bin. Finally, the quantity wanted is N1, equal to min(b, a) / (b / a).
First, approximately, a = 169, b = 155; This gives 169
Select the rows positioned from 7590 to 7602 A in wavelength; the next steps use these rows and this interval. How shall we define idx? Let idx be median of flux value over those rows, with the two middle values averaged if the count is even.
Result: 9.1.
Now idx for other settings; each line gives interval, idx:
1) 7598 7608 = 9.4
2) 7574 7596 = 9.0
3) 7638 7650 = 8.6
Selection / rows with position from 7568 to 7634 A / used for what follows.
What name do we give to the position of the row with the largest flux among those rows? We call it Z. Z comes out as 7612.0 A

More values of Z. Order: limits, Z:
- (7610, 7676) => 7612.0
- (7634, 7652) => 7648.0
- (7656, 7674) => 7657.0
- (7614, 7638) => 7621.0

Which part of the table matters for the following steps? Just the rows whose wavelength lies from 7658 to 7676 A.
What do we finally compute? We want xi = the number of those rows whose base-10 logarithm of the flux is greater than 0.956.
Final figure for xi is 0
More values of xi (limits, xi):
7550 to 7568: 4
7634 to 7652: 0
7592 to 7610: 6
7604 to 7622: 6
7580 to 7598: 3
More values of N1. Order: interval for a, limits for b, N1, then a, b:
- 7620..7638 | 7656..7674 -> 164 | 164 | 151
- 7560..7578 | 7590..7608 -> 160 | 163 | 166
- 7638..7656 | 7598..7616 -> 143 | 156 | 169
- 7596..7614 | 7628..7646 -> 169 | 169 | 157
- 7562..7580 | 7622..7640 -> 163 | 163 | 162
